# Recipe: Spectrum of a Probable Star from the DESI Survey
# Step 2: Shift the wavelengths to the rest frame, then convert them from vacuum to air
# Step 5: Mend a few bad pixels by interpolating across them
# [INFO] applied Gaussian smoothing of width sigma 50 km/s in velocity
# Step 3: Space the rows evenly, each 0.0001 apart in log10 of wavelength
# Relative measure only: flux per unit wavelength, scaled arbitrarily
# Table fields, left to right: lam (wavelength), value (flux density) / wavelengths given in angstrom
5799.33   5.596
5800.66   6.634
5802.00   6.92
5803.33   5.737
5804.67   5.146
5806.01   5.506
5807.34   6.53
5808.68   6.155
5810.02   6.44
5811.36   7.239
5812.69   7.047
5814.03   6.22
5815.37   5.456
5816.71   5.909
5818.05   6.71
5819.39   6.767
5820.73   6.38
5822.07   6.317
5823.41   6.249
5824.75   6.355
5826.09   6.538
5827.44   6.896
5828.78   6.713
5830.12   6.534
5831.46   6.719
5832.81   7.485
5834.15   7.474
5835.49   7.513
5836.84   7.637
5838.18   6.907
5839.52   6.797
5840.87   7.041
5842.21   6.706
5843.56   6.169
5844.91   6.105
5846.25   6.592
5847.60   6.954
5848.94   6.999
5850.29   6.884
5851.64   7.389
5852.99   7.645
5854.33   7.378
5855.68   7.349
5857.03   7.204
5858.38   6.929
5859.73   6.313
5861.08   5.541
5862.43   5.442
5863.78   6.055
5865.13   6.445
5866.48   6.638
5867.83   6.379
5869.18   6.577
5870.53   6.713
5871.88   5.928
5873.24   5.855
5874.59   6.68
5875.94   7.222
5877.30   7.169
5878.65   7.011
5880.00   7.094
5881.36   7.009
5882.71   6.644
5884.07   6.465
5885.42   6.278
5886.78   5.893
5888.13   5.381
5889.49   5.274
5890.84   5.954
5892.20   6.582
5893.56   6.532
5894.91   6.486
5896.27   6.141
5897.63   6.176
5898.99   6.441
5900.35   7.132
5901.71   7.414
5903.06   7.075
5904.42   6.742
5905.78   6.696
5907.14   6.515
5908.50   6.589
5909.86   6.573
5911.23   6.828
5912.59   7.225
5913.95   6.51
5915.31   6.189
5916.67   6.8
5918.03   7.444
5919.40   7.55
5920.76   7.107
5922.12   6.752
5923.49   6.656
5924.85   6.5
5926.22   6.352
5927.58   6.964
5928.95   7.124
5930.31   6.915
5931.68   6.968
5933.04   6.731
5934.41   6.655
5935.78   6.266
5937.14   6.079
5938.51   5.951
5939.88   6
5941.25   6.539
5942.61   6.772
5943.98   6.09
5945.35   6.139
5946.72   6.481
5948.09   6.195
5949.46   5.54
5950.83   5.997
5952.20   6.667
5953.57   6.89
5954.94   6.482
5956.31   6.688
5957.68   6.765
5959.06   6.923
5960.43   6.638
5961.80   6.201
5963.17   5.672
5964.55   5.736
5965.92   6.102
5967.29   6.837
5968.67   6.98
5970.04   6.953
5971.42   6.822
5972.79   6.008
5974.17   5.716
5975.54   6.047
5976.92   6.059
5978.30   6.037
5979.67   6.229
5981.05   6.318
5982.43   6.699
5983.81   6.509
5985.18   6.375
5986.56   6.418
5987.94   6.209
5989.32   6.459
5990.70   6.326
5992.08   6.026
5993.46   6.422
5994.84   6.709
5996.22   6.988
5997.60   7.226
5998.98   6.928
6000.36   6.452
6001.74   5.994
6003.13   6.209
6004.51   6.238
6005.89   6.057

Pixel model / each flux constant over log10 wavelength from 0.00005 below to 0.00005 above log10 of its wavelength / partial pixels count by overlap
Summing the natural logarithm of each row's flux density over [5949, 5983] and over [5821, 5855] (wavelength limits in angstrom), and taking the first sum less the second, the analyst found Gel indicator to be -2.0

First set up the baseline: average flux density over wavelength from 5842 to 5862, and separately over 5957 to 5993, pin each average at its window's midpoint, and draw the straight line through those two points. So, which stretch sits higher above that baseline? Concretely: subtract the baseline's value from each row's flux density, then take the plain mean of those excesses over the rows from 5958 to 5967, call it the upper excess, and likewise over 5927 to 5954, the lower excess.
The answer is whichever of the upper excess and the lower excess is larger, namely -0.03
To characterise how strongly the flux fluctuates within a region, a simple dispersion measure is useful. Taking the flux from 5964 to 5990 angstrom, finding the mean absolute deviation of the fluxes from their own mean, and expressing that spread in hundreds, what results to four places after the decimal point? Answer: 0.0031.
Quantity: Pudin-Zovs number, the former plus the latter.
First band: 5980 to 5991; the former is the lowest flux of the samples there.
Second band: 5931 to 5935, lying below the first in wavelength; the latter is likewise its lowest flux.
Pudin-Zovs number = 12.9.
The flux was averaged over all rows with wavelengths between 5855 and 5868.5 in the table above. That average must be 6.43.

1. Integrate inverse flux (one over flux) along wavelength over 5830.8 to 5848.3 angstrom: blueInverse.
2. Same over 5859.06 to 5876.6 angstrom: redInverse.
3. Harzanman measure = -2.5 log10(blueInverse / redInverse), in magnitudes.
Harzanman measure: 0.11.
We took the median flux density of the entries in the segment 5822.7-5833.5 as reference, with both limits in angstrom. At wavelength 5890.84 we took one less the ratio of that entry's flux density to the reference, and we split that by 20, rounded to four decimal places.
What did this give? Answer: 0.0051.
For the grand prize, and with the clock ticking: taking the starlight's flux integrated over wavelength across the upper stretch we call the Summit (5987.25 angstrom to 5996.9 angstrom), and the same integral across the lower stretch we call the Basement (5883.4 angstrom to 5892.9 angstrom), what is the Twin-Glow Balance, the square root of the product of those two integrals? 59.4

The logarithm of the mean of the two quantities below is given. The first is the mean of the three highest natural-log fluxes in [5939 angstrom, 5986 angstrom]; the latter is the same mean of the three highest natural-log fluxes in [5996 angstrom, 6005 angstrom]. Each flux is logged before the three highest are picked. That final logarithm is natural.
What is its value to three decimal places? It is 0.666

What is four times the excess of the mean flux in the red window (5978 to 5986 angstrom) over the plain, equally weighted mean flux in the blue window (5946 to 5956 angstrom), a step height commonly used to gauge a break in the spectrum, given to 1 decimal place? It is 0.2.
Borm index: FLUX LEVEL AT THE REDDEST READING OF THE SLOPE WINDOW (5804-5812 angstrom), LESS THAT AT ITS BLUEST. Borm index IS 2.1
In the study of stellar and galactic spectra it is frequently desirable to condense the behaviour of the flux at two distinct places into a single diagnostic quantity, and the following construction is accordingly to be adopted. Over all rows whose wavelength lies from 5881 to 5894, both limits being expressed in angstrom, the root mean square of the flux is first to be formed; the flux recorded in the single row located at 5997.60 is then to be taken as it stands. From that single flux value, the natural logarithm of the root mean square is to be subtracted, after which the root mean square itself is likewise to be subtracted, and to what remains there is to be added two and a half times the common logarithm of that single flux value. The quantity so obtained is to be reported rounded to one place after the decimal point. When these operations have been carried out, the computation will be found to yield 1.3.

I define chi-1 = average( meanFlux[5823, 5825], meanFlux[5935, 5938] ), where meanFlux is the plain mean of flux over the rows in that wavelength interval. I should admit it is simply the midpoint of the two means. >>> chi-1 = 6.24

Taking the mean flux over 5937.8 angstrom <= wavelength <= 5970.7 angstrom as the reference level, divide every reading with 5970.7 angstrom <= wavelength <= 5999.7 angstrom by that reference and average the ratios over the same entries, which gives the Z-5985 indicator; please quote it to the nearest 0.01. 1.00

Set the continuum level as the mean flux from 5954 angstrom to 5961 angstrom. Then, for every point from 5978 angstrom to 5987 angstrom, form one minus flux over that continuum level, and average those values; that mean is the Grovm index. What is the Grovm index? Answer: 0.05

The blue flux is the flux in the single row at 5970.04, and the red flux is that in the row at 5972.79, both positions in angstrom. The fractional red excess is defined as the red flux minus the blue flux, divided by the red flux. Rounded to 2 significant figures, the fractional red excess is -0.16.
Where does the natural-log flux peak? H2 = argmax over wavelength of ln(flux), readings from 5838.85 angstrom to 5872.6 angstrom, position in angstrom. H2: 5852.99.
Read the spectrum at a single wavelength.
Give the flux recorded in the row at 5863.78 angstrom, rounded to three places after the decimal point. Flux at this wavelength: 6.055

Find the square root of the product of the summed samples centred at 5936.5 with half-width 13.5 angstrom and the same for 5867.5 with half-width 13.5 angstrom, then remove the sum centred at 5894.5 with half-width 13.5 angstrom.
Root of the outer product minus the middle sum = 2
